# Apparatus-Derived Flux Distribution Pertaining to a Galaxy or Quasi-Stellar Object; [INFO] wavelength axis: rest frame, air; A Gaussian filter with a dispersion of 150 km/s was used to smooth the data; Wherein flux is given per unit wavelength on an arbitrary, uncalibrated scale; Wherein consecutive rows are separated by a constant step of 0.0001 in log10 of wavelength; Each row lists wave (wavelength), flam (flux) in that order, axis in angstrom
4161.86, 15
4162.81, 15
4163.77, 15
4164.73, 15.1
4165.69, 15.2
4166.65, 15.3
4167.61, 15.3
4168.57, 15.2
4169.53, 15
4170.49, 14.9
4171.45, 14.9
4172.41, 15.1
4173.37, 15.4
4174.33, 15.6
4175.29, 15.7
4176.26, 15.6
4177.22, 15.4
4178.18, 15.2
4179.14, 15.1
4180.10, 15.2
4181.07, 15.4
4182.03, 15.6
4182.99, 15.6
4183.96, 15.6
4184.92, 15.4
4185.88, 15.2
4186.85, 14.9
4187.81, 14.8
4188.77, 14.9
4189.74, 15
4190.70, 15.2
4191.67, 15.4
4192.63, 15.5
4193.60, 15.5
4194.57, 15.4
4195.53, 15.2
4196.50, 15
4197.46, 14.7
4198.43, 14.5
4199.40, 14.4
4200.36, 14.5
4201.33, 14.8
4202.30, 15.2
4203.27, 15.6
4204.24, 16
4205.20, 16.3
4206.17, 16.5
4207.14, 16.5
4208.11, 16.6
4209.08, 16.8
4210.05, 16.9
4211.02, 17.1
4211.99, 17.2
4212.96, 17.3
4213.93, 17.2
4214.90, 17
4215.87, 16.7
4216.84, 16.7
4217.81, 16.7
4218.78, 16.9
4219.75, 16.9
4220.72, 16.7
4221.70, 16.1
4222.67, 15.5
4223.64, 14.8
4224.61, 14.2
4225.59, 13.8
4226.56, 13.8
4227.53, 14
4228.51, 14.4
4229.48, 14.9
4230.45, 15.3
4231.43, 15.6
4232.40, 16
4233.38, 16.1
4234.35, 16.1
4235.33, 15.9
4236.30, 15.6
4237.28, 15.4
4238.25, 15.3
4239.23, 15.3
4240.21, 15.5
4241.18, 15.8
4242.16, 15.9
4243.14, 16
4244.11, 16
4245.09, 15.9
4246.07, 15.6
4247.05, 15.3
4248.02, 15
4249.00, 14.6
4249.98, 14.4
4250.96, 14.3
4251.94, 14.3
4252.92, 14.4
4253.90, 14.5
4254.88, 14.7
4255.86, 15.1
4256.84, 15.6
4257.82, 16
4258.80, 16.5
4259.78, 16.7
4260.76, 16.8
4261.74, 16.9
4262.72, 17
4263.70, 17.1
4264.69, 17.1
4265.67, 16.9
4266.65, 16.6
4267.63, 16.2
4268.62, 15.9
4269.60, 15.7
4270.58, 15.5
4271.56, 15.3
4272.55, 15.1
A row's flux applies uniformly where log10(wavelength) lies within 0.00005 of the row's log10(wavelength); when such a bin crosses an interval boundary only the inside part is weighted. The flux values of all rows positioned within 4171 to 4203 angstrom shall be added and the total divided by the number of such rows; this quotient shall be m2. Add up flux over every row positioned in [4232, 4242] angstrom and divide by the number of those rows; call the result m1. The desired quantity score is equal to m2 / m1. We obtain 0.97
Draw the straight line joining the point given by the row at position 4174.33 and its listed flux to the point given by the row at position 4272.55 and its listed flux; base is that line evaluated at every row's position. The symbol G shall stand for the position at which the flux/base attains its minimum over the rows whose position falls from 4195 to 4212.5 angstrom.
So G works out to 4199.40 angstrom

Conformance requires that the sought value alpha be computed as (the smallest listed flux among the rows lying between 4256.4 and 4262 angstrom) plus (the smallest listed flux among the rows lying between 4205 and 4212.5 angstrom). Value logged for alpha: 31.9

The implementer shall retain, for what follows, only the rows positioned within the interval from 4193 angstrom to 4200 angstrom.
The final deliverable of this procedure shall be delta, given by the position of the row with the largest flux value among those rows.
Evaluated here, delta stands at 4193.60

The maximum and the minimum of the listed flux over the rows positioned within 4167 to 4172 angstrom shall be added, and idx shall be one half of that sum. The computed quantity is 15.1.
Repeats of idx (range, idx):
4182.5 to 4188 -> 15.2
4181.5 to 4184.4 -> 15.6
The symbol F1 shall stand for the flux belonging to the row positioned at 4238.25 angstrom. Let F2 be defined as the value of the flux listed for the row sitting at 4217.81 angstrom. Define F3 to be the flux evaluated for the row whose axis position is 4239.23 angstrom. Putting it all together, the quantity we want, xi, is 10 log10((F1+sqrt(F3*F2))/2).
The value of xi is 11.9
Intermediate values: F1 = 15.3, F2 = 16.7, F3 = 15.3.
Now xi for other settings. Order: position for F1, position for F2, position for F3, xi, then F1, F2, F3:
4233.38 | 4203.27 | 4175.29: 12.0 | 16.1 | 15.6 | 15.7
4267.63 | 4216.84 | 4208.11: 12.2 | 16.2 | 16.7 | 16.6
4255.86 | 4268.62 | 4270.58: 11.9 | 15.1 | 15.9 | 15.5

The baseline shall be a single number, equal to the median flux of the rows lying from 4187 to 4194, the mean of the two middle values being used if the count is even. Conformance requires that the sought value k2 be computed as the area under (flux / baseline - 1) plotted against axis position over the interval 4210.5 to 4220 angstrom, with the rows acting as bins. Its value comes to 1.1 angstrom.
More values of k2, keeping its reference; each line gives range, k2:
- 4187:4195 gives 0.0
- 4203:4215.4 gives 1.2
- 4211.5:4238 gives 1.0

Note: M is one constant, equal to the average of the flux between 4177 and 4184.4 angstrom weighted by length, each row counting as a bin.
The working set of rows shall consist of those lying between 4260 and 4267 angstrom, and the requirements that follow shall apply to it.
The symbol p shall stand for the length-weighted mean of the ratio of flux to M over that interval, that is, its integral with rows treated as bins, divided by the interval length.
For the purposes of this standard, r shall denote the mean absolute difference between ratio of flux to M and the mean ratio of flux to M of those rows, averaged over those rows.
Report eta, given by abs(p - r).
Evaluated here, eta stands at 1.09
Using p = 1.10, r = 0.008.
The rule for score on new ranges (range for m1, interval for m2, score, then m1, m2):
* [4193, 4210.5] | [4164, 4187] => 0.98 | 15.6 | 15.3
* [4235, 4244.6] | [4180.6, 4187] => 0.98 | 15.7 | 15.4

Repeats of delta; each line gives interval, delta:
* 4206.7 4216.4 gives 4212.96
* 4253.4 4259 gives 4258.80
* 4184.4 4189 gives 4184.92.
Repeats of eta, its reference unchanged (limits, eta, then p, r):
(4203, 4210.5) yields 1.05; 1.07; 0.021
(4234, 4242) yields 1.00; 1.01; 0.016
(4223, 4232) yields 0.91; 0.95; 0.036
